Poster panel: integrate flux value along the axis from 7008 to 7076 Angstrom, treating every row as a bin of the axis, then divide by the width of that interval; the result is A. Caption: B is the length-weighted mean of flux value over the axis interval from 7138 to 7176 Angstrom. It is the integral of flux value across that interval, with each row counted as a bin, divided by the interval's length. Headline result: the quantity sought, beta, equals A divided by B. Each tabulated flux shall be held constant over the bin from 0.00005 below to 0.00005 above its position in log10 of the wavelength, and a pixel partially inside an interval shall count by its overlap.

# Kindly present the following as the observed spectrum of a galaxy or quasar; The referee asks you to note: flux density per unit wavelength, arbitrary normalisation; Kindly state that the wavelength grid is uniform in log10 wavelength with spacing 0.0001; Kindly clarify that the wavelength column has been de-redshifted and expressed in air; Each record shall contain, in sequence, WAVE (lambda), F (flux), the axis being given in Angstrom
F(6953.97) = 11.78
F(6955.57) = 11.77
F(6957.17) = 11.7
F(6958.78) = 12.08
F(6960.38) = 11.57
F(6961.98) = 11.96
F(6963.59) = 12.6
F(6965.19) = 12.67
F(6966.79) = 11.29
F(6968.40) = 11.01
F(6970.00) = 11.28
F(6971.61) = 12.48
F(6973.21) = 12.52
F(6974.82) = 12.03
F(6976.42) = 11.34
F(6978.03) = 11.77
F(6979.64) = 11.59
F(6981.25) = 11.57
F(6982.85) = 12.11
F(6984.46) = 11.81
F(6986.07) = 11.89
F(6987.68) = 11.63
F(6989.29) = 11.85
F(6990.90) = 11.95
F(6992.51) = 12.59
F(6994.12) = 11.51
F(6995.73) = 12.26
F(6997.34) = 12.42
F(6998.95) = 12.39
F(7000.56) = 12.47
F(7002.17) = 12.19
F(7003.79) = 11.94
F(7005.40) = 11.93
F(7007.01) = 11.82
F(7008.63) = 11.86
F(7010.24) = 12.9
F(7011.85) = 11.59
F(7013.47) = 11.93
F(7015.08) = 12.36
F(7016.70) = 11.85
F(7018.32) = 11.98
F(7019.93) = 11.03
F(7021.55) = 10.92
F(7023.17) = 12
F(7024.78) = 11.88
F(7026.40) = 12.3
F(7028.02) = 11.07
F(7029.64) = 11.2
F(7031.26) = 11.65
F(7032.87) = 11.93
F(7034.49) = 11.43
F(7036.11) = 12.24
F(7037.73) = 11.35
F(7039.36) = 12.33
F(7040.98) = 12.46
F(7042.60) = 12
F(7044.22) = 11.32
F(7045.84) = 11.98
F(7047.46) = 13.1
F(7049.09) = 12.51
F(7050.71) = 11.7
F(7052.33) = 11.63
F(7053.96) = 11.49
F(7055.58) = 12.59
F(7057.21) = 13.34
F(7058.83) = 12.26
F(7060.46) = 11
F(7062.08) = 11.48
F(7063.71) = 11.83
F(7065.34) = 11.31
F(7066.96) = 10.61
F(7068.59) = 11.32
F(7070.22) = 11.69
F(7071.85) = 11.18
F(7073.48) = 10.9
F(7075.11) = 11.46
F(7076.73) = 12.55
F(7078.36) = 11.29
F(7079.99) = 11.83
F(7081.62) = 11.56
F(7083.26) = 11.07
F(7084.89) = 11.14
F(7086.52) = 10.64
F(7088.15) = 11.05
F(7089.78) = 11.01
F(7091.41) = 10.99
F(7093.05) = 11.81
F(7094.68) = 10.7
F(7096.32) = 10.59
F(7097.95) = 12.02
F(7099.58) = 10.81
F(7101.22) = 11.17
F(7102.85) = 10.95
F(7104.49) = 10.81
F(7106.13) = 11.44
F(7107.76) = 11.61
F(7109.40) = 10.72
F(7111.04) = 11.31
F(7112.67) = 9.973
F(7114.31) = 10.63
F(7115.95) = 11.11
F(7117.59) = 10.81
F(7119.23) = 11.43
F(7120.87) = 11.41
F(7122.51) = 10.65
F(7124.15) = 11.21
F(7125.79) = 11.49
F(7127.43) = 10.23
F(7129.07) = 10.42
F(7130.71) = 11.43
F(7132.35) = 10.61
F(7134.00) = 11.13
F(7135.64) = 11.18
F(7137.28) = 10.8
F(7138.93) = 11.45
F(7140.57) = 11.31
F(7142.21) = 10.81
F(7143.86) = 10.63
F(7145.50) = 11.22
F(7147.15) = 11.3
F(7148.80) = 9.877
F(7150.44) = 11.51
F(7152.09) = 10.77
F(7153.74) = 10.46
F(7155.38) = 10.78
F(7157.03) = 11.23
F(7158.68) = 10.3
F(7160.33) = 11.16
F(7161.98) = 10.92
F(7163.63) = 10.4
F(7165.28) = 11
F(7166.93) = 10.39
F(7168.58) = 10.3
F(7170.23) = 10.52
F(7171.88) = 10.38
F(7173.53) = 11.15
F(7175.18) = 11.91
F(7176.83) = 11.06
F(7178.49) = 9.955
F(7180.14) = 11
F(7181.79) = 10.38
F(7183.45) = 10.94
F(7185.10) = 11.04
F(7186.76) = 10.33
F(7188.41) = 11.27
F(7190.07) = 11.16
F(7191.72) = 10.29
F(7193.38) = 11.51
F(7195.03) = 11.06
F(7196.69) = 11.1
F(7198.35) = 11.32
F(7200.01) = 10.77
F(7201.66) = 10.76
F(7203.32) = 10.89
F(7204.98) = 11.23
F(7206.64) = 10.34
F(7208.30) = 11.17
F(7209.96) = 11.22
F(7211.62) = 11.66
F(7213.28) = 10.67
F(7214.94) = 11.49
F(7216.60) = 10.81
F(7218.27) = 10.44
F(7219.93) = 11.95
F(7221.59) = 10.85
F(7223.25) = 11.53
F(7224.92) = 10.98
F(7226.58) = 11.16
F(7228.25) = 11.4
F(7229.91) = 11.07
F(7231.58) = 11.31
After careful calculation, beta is 1.09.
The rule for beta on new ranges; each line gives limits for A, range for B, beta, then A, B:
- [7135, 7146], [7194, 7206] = 1.00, 11.1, 11.0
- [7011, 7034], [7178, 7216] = 1.07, 11.7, 10.9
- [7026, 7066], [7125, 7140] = 1.08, 11.9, 11.0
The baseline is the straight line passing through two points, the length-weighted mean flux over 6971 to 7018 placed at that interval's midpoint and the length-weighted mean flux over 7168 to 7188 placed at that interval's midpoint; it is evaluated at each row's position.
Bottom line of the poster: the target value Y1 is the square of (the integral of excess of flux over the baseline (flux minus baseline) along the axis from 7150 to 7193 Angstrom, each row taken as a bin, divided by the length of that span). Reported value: 0.000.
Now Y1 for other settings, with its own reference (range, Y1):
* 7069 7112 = 0.015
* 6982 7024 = 0.000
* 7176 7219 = 0.082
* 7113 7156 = 0.016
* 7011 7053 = 0.006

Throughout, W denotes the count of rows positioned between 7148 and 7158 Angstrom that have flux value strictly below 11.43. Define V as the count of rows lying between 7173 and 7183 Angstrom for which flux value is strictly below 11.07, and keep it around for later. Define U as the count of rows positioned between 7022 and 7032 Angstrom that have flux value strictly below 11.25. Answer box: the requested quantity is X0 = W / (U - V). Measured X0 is -2.5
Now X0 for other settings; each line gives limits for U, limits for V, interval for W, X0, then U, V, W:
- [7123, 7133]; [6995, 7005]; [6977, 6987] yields 0.0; 4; 0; 0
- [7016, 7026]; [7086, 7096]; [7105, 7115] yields -1.3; 2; 5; 4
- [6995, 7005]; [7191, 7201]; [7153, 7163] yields -2.0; 0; 3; 6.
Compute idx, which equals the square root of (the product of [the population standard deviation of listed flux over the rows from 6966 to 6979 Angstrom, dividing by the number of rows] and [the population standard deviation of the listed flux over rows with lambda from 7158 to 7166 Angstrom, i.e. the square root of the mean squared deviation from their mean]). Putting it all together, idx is 0.43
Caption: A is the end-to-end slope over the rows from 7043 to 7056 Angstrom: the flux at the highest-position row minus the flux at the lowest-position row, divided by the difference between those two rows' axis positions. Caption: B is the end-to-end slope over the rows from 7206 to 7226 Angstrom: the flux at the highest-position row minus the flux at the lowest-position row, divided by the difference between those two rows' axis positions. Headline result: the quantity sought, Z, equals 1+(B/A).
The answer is 1.3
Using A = 0.11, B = 0.035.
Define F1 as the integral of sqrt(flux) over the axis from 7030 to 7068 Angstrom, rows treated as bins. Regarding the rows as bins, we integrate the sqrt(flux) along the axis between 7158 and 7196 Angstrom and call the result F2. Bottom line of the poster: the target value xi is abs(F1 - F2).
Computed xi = 6.1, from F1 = 131.0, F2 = 125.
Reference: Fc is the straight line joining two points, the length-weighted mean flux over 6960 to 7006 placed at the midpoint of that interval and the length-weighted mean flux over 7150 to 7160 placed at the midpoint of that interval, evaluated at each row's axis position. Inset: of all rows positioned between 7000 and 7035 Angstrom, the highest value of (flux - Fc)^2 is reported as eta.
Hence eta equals 1.26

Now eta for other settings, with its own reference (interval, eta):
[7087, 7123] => 1.28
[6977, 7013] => 1.26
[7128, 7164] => 0.98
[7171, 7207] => 1.48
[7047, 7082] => 3.50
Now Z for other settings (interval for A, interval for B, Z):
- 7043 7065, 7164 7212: 1.5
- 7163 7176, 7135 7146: 1.0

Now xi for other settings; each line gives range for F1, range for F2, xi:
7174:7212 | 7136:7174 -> 0.9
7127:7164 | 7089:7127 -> 4.4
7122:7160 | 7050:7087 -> 0.3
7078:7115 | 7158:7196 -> 1.7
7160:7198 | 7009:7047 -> 5.6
